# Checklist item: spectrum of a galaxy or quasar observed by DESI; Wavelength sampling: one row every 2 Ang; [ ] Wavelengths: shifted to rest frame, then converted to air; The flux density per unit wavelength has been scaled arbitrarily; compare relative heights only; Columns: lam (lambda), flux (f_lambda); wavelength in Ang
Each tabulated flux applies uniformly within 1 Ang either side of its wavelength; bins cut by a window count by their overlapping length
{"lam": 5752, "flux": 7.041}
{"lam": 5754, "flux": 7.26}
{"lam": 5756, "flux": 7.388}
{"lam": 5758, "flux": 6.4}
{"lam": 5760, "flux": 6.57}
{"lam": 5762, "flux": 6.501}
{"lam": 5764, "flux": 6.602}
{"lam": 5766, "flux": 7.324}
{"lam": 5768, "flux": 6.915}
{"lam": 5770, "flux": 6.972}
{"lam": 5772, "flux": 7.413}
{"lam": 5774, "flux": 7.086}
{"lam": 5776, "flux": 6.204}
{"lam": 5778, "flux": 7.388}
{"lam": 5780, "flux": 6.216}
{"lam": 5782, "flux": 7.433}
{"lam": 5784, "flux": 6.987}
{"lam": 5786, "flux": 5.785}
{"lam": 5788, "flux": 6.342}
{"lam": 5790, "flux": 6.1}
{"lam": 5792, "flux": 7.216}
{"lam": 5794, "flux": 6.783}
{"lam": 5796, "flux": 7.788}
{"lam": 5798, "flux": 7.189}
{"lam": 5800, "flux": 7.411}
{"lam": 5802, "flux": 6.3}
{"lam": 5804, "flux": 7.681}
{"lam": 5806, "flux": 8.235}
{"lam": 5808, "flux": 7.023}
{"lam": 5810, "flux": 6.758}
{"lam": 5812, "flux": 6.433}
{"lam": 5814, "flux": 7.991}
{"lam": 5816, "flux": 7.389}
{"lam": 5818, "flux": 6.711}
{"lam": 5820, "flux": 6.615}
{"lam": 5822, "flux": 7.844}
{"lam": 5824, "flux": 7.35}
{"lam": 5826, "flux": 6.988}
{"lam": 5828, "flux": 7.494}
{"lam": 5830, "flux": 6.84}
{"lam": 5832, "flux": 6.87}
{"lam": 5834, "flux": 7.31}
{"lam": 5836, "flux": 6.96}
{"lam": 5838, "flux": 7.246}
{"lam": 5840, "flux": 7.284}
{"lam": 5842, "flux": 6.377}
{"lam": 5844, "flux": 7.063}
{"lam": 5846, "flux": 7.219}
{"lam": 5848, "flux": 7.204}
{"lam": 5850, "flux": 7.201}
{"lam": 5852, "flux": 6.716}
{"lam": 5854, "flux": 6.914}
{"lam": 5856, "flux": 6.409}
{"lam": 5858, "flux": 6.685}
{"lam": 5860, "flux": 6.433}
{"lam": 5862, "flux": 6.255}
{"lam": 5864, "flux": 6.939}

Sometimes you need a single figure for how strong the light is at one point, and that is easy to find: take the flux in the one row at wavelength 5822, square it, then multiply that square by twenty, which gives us 1231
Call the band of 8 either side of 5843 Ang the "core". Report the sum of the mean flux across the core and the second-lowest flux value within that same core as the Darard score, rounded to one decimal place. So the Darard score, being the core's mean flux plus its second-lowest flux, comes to 14.0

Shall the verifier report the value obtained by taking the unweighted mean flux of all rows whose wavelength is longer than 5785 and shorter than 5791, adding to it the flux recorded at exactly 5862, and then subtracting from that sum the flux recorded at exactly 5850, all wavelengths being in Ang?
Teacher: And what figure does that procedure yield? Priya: 5.1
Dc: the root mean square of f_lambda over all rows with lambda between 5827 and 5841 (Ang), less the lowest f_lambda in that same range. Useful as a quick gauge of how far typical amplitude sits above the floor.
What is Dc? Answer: 0.31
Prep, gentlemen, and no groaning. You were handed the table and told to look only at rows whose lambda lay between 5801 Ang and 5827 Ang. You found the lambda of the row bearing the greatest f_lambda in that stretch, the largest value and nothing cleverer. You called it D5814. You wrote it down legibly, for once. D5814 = 5806 Ang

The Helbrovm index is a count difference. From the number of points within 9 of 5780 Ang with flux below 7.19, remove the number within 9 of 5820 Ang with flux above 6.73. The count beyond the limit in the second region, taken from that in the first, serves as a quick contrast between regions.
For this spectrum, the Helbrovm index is 0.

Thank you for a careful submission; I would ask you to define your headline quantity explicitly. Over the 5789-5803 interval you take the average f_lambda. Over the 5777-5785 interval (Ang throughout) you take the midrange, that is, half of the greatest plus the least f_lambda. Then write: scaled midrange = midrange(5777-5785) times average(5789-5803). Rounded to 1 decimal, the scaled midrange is 47.6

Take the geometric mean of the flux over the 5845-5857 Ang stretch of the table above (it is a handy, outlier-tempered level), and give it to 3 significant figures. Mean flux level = 6.94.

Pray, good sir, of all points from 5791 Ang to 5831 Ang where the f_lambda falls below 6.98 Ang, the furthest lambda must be 5830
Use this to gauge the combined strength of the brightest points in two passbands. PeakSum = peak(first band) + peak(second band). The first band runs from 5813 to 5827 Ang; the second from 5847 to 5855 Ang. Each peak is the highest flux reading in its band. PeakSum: 15.2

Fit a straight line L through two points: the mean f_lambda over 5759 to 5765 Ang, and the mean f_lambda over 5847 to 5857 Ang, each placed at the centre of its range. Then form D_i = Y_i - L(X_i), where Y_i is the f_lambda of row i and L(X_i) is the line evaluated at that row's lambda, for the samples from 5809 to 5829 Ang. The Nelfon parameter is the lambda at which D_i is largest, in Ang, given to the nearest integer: 5814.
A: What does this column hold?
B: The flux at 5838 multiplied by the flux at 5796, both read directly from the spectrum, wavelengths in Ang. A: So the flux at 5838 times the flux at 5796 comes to 56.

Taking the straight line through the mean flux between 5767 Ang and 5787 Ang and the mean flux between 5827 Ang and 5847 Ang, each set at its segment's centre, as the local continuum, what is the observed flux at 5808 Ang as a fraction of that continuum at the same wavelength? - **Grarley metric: 1.01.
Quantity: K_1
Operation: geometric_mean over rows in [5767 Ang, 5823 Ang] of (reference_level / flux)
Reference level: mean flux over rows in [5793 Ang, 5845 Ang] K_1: 1.02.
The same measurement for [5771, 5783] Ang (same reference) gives 1.03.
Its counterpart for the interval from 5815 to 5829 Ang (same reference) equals 1.00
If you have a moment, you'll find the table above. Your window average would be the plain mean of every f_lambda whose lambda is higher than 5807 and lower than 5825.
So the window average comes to 7.12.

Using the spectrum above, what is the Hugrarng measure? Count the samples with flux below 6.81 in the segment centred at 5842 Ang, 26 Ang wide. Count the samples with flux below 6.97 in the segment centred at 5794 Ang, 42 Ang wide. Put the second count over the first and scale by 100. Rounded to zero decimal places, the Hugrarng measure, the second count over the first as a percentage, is 450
